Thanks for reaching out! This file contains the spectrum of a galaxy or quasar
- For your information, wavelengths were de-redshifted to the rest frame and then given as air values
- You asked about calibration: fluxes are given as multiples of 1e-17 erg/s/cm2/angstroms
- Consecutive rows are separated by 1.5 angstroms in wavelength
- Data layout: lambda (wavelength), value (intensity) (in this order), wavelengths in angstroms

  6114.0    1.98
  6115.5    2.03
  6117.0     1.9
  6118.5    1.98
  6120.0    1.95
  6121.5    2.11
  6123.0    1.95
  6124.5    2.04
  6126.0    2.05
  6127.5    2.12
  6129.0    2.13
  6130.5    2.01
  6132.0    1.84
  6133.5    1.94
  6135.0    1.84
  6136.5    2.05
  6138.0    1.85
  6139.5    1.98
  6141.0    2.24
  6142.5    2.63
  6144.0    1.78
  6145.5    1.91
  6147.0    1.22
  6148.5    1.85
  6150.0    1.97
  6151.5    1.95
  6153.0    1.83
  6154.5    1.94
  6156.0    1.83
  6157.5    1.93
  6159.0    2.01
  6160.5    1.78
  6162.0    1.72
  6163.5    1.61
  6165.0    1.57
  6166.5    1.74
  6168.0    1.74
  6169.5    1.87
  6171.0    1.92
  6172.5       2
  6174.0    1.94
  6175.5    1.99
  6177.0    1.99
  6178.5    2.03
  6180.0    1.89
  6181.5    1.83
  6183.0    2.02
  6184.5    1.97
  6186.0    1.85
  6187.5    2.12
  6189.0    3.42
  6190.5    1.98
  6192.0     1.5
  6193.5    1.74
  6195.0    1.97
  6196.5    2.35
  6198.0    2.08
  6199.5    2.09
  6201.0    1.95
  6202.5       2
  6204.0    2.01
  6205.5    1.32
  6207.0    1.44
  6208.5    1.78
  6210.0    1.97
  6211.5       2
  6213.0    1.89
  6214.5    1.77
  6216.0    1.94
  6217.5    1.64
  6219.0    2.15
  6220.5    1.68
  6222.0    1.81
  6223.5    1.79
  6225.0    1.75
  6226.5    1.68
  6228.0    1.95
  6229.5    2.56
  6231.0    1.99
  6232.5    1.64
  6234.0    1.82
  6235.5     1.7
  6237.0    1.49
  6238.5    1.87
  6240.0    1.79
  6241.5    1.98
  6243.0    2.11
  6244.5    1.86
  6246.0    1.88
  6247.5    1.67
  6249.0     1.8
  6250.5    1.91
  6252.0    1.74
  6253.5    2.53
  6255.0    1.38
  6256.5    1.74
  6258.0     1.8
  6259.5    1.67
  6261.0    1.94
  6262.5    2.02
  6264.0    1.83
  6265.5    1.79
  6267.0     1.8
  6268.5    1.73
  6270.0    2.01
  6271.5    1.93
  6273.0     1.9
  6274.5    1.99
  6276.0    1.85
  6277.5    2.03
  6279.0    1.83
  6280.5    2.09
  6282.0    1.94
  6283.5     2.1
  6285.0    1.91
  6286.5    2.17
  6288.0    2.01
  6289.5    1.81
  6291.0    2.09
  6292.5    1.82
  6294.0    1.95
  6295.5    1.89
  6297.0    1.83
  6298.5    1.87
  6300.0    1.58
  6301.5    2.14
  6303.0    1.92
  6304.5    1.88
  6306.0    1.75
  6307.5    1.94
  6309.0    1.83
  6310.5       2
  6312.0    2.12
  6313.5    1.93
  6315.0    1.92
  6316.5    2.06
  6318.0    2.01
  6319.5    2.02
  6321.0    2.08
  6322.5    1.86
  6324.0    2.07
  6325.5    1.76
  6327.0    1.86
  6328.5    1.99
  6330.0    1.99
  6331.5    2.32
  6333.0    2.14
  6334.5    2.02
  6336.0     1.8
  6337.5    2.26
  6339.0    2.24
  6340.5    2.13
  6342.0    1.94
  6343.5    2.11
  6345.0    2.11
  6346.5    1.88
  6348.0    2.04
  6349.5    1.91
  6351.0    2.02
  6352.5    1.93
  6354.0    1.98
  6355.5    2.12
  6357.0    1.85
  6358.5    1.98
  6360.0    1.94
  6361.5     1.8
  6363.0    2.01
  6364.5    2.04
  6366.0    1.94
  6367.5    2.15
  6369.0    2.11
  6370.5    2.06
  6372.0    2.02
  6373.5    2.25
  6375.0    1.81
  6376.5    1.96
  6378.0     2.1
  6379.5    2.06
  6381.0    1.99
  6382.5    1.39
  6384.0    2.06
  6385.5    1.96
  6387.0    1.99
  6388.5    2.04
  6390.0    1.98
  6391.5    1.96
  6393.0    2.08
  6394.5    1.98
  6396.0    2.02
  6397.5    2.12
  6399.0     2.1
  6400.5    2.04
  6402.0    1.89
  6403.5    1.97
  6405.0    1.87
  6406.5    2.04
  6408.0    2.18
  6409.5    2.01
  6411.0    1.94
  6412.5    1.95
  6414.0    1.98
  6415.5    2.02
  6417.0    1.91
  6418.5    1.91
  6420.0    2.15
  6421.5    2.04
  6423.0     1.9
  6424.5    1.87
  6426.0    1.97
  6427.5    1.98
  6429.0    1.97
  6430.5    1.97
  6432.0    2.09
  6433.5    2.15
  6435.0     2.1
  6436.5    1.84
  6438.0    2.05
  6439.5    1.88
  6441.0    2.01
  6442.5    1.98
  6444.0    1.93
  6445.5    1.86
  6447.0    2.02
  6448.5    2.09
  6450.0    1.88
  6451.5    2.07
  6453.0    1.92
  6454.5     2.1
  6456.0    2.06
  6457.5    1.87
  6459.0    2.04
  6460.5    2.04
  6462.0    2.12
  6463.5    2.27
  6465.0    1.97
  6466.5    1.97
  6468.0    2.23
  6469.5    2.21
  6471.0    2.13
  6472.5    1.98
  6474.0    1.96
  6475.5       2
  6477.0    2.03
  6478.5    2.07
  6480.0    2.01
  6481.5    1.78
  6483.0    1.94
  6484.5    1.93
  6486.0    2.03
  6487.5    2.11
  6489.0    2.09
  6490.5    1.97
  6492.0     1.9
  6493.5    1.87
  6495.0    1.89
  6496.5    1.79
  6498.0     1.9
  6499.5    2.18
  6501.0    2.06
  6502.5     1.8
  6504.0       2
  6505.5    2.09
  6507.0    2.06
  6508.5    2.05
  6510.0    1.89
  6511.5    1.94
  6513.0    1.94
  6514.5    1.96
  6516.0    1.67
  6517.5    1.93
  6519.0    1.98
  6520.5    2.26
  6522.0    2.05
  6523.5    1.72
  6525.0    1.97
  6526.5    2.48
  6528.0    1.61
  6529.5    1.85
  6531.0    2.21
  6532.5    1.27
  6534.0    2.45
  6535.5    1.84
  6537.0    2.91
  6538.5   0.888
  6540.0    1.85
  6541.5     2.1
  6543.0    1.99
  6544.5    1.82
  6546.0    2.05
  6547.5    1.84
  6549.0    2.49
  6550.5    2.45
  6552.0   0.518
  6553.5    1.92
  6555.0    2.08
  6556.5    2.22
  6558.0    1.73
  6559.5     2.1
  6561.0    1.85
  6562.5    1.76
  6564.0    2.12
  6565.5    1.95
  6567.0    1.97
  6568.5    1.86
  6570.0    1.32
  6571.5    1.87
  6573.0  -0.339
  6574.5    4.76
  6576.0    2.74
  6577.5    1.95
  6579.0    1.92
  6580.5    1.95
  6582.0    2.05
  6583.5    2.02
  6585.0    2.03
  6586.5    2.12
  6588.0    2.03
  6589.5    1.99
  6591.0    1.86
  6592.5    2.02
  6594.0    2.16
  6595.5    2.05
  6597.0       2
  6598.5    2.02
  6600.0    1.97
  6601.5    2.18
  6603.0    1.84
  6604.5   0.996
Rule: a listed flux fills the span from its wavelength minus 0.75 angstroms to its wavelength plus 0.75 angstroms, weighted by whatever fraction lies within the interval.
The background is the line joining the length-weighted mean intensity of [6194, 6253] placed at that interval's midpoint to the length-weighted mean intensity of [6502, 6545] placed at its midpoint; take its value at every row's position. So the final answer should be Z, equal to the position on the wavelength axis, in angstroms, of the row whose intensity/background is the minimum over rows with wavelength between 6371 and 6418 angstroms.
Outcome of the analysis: 6382.5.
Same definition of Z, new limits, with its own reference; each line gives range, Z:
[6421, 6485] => 6481.5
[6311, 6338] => 6325.5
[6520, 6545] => 6538.5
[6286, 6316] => 6300.0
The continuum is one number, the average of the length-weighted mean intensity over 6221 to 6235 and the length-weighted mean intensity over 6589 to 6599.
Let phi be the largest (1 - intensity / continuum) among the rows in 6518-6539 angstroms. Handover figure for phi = 0.54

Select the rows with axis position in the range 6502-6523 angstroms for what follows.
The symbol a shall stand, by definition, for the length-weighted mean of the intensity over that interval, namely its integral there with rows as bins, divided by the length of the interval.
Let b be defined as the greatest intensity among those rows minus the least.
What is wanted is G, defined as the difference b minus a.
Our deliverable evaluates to -1.38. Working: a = 1.97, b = 0.59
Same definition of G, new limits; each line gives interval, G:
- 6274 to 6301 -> -1.34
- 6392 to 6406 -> -1.76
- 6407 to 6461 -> -1.65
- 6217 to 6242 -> -0.77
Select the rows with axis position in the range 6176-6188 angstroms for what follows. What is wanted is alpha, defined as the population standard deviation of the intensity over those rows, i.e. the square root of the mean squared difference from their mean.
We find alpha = 0.09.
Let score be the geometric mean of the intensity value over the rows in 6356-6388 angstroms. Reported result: 1.97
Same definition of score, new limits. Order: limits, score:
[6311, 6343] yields 2.02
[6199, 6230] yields 1.85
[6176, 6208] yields 1.94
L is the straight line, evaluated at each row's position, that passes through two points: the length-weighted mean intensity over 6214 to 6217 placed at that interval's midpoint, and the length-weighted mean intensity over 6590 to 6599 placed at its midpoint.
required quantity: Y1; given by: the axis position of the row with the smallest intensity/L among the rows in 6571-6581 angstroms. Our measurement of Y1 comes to 6573.0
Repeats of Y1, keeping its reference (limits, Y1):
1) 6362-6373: 6366.0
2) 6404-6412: 6405.0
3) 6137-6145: 6144.0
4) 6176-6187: 6181.5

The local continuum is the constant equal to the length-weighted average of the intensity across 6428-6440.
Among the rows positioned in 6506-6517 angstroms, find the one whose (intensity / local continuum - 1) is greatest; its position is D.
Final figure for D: 6507.0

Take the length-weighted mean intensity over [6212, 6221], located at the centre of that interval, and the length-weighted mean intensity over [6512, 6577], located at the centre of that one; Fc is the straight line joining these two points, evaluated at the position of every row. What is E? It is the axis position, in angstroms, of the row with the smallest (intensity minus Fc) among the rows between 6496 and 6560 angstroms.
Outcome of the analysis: 6552.0 angstroms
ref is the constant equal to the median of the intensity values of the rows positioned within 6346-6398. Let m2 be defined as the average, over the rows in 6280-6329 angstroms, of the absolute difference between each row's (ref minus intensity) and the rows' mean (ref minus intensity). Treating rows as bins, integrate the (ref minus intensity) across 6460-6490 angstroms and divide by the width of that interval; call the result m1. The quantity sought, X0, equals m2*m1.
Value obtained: -0.006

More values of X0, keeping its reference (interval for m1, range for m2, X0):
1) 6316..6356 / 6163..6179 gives -0.005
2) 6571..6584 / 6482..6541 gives -0.023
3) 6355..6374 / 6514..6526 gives -0.003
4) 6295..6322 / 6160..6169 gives 0.004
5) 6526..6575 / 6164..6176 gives 0.009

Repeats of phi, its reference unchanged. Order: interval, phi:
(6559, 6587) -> 1.17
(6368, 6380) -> 0.07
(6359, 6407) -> 0.29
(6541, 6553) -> 0.73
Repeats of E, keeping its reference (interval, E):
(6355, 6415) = 6382.5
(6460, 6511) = 6481.5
